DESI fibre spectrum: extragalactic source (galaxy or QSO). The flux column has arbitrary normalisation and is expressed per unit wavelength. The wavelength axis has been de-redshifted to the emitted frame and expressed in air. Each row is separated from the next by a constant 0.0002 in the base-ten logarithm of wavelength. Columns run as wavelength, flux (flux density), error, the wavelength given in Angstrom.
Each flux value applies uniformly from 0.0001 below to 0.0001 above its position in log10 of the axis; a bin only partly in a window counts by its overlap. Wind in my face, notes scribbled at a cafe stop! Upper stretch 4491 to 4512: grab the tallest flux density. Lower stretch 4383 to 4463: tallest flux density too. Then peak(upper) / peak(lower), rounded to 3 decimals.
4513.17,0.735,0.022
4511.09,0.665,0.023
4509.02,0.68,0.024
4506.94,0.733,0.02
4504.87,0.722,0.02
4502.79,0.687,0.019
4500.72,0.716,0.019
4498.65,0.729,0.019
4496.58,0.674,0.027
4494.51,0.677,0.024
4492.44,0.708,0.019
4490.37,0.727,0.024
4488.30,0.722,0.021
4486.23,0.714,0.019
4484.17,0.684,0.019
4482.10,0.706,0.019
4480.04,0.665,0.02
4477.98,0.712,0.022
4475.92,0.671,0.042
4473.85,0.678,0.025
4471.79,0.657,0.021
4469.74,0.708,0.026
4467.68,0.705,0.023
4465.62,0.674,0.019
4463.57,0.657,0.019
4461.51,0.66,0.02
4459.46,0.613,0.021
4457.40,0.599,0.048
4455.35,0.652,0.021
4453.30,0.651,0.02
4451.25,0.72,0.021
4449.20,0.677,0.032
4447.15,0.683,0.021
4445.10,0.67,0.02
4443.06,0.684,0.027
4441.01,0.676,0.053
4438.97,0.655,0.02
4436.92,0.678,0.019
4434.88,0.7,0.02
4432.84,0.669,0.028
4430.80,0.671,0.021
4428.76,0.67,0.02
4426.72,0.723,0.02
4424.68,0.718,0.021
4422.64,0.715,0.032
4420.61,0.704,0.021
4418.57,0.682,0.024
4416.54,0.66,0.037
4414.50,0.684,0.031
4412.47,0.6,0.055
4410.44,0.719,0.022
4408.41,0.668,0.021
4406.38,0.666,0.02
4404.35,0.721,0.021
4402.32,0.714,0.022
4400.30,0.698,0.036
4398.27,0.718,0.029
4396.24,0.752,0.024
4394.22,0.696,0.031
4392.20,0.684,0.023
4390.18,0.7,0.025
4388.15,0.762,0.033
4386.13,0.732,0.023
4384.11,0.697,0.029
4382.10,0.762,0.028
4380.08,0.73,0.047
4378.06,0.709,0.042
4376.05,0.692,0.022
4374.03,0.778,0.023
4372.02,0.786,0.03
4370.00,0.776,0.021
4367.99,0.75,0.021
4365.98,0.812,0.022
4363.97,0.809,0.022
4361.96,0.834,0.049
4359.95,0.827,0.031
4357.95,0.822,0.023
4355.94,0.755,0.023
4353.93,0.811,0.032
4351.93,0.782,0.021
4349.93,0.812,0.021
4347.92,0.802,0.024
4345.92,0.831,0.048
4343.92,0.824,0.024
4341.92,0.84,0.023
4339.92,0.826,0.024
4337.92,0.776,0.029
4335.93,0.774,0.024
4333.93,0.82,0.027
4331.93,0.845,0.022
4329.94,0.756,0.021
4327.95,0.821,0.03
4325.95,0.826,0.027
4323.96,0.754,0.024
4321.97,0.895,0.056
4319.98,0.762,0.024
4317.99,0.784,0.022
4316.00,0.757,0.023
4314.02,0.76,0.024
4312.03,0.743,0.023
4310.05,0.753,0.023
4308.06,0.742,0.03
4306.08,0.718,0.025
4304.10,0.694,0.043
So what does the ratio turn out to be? 0.962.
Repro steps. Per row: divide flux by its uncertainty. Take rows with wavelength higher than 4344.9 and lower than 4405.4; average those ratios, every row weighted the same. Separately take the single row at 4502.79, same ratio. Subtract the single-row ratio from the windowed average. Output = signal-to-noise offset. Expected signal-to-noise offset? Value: -7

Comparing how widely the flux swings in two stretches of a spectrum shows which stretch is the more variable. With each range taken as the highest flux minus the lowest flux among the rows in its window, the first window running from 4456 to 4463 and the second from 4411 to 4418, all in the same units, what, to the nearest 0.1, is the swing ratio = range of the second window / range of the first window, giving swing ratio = 1.4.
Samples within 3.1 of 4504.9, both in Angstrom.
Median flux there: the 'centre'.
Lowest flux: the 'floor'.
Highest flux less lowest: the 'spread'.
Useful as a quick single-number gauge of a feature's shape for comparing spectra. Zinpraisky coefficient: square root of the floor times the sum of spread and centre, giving 0.73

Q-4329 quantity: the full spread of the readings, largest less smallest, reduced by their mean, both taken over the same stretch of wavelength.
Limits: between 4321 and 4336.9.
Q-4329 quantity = -0.67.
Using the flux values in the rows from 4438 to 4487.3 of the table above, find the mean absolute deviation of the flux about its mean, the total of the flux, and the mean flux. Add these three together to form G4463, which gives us 16.9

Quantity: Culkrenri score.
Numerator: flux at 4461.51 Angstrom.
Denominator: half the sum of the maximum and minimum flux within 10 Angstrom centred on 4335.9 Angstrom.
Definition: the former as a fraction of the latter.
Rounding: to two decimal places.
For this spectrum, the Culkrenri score 0.82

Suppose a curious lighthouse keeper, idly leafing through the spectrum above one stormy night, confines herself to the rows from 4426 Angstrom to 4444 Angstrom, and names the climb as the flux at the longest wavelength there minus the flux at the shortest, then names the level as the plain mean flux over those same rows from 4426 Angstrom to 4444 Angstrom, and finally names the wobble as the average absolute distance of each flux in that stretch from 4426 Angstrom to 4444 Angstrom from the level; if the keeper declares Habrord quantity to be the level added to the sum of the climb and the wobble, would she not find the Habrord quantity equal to 0.66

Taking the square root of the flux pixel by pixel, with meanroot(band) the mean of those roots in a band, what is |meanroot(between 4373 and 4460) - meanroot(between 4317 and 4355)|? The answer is 0.07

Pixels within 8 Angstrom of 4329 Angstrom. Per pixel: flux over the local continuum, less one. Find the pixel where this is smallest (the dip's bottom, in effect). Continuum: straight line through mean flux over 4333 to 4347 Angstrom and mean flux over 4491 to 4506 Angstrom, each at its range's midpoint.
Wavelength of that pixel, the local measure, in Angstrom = 4323.96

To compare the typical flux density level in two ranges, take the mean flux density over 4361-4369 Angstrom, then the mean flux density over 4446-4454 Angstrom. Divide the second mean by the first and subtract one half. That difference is 0.35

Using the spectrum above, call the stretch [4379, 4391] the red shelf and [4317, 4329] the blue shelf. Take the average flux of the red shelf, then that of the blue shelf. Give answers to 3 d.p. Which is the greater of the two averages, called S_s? 0.807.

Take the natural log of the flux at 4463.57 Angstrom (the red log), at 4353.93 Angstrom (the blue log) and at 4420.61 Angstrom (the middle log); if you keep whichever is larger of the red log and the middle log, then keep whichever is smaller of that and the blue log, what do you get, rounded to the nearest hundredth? -0.35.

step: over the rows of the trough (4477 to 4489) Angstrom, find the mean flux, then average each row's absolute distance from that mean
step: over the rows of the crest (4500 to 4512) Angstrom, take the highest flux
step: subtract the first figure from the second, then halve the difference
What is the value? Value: 0.358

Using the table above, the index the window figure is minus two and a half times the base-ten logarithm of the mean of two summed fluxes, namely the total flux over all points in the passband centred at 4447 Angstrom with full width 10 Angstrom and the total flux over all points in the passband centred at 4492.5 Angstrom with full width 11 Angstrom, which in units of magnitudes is -1.35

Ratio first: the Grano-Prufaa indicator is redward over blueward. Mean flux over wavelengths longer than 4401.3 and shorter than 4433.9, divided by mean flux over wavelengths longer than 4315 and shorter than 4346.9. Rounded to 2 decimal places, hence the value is 0.85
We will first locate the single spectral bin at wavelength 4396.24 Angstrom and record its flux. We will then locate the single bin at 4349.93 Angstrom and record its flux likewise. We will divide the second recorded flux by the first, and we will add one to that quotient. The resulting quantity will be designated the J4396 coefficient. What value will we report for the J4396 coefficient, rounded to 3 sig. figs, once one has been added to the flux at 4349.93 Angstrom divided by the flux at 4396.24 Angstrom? 2.08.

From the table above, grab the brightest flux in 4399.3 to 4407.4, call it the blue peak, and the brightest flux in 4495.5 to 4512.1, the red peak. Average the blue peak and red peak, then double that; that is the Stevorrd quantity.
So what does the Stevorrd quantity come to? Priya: 1.45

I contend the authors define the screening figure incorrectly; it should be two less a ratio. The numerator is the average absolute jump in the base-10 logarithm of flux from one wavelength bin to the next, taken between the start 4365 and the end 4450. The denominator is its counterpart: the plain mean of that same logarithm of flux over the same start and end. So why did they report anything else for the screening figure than 2.12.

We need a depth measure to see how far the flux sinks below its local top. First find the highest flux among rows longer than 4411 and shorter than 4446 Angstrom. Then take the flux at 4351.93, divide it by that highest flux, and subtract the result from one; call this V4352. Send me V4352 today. -0.08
